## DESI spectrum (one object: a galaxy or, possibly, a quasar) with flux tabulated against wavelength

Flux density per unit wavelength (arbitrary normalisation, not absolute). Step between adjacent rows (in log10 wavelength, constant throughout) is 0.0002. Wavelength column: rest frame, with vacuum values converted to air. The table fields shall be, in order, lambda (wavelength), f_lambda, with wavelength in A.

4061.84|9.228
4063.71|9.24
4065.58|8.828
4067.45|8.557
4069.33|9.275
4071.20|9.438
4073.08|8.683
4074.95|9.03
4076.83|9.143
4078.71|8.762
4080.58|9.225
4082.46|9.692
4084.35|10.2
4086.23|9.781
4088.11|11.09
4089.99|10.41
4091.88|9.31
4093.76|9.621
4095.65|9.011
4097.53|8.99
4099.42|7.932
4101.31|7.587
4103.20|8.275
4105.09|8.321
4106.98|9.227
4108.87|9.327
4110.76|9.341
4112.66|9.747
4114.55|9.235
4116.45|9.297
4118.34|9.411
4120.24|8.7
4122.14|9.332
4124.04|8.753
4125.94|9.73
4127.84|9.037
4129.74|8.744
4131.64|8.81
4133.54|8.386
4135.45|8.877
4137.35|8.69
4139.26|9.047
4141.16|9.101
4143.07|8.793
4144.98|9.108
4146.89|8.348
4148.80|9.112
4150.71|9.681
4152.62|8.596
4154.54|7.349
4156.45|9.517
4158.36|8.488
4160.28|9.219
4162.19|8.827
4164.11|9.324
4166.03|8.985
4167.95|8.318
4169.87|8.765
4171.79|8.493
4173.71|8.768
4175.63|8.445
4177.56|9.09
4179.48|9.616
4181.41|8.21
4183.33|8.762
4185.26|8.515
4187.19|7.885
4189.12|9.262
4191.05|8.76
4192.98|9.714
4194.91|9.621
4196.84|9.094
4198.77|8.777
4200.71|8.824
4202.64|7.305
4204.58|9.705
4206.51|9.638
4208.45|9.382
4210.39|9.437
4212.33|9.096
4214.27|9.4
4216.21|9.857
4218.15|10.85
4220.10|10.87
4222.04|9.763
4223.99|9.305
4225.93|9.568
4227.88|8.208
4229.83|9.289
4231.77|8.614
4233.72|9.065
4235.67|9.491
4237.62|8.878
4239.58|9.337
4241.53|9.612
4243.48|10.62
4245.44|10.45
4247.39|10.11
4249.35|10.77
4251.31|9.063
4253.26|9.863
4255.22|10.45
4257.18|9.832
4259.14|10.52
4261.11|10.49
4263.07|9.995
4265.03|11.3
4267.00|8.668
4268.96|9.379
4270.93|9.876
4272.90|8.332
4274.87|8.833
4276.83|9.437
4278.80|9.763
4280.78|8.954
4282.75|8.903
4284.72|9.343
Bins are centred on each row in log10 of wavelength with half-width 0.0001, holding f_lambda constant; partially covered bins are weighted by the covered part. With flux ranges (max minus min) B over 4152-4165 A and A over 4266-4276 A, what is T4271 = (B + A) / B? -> 1.7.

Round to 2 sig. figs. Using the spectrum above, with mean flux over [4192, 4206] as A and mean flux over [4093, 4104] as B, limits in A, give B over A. 0.95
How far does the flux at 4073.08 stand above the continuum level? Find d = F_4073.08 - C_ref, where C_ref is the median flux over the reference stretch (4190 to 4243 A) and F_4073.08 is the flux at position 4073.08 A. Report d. -0.70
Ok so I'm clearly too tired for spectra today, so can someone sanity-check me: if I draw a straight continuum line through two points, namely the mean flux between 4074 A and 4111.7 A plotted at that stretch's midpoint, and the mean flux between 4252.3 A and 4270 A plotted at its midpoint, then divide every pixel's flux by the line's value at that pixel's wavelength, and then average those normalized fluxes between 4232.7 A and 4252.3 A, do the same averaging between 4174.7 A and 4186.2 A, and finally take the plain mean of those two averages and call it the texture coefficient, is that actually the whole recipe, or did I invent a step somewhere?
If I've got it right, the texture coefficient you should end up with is 0.943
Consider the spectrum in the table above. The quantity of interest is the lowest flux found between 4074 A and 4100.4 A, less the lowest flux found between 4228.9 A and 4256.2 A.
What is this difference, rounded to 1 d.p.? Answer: -0.7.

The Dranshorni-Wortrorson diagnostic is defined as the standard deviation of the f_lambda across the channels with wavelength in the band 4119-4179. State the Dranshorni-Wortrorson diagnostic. 0.46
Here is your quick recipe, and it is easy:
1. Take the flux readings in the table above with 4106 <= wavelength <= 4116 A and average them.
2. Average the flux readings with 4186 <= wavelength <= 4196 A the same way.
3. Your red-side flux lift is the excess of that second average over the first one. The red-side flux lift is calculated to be -0.33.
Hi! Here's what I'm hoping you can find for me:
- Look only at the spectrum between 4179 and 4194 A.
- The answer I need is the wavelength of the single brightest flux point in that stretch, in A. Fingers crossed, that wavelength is 4192.98 A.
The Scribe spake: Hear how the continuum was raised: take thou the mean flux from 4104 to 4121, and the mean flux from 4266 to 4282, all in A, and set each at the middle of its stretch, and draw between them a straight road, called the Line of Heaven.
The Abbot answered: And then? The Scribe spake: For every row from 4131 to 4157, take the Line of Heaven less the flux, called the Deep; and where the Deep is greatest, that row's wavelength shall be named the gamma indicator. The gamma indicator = 4154.54 A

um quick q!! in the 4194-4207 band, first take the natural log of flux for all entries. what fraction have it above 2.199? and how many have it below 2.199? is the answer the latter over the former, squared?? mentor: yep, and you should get 28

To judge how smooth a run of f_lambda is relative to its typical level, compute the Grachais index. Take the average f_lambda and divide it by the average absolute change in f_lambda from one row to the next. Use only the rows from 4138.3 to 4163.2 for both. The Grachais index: 11.3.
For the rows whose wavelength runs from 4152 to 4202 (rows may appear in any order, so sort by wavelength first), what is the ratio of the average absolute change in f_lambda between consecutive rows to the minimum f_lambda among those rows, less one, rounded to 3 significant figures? -0.912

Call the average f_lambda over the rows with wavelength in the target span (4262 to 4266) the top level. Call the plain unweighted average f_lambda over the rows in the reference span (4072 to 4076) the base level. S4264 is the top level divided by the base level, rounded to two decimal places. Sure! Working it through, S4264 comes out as 1.20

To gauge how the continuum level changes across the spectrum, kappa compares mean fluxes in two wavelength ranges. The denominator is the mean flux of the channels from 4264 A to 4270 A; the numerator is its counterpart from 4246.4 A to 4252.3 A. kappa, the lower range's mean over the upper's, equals 1.02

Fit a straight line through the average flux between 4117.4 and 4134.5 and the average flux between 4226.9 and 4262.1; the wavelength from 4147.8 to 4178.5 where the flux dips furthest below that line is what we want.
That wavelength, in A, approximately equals 4154.54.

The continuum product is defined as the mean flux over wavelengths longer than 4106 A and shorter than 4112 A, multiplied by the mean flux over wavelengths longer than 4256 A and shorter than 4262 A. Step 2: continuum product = 95.6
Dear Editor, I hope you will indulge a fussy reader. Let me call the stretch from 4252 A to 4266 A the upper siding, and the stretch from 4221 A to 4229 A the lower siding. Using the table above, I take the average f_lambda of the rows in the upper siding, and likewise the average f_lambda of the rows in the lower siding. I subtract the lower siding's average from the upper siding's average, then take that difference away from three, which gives 1.9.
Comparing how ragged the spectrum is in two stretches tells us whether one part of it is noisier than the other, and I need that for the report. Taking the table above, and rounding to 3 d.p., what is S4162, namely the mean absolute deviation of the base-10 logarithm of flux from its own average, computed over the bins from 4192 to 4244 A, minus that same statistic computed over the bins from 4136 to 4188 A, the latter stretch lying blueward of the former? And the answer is 0.004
